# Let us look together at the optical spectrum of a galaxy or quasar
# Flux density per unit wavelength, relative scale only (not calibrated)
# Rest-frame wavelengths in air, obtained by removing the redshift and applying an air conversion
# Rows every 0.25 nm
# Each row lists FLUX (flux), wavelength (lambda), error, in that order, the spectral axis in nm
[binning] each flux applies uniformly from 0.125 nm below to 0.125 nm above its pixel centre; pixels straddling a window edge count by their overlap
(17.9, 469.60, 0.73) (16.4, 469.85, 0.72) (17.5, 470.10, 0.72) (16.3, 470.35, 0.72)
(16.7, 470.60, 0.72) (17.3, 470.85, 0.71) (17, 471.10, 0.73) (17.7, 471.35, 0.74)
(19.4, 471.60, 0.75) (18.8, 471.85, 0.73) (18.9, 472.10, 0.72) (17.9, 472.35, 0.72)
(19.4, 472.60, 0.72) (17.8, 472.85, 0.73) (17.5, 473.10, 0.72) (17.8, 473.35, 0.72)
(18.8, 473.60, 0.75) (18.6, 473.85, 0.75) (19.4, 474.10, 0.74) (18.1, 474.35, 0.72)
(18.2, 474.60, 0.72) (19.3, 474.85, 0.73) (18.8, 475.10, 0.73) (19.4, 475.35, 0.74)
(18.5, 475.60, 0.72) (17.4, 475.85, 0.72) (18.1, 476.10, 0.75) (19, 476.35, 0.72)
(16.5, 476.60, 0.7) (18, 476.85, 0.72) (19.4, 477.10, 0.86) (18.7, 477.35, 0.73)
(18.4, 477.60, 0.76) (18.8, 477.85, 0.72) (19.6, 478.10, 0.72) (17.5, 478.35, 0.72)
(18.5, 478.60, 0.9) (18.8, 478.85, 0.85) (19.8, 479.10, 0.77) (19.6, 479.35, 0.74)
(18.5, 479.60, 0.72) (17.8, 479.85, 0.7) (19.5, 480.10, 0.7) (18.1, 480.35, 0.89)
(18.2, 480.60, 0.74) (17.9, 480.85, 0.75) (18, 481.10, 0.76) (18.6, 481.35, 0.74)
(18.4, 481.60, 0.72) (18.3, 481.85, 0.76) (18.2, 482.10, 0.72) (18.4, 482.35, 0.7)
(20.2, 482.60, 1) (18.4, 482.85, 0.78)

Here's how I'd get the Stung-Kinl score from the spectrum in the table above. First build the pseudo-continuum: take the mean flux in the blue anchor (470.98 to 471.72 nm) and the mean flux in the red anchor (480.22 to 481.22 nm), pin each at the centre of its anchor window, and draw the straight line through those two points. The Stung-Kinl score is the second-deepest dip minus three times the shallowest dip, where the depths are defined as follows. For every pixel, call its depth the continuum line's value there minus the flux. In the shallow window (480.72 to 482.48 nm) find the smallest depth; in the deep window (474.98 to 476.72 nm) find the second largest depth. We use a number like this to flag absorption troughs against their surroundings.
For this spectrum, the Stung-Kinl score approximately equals 2.3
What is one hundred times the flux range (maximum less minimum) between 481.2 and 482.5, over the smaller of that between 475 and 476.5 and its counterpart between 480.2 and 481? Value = 133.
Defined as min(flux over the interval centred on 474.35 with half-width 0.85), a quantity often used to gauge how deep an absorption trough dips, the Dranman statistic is 18.1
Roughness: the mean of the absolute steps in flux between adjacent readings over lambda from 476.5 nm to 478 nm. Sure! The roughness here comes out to 0.86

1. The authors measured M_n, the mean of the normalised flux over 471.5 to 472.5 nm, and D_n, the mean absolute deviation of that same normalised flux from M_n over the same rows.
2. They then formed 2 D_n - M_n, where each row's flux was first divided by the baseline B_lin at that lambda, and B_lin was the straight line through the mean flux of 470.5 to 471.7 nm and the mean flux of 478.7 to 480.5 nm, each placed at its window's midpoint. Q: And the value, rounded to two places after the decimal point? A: -1.01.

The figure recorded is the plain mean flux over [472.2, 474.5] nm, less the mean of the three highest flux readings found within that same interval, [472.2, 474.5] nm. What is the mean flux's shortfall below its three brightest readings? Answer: -0.83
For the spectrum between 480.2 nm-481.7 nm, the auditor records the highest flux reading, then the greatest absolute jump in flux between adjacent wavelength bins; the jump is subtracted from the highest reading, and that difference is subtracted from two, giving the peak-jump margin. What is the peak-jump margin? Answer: -16.0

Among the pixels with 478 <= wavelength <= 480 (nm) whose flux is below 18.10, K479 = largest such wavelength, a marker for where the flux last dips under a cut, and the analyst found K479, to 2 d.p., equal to 479.85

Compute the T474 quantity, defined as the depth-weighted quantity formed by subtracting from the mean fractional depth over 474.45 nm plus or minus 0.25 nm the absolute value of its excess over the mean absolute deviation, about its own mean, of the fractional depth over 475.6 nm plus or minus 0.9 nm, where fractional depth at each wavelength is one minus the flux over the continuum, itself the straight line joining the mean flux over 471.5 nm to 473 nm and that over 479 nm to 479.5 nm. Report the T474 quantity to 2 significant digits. 0.030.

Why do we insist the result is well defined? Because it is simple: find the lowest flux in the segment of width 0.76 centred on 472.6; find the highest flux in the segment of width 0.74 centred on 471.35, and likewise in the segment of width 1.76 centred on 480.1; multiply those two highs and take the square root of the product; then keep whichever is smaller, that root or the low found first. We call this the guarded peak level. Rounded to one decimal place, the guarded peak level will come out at 17.8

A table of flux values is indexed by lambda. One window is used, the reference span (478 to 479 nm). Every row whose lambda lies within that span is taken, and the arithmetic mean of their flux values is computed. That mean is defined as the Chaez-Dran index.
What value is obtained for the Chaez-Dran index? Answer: 18.6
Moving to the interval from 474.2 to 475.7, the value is 18.7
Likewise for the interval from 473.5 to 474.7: 18.6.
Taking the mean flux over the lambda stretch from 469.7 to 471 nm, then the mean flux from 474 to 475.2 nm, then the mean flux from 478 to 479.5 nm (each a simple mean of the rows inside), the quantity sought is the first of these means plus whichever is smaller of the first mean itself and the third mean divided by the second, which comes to 17.9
